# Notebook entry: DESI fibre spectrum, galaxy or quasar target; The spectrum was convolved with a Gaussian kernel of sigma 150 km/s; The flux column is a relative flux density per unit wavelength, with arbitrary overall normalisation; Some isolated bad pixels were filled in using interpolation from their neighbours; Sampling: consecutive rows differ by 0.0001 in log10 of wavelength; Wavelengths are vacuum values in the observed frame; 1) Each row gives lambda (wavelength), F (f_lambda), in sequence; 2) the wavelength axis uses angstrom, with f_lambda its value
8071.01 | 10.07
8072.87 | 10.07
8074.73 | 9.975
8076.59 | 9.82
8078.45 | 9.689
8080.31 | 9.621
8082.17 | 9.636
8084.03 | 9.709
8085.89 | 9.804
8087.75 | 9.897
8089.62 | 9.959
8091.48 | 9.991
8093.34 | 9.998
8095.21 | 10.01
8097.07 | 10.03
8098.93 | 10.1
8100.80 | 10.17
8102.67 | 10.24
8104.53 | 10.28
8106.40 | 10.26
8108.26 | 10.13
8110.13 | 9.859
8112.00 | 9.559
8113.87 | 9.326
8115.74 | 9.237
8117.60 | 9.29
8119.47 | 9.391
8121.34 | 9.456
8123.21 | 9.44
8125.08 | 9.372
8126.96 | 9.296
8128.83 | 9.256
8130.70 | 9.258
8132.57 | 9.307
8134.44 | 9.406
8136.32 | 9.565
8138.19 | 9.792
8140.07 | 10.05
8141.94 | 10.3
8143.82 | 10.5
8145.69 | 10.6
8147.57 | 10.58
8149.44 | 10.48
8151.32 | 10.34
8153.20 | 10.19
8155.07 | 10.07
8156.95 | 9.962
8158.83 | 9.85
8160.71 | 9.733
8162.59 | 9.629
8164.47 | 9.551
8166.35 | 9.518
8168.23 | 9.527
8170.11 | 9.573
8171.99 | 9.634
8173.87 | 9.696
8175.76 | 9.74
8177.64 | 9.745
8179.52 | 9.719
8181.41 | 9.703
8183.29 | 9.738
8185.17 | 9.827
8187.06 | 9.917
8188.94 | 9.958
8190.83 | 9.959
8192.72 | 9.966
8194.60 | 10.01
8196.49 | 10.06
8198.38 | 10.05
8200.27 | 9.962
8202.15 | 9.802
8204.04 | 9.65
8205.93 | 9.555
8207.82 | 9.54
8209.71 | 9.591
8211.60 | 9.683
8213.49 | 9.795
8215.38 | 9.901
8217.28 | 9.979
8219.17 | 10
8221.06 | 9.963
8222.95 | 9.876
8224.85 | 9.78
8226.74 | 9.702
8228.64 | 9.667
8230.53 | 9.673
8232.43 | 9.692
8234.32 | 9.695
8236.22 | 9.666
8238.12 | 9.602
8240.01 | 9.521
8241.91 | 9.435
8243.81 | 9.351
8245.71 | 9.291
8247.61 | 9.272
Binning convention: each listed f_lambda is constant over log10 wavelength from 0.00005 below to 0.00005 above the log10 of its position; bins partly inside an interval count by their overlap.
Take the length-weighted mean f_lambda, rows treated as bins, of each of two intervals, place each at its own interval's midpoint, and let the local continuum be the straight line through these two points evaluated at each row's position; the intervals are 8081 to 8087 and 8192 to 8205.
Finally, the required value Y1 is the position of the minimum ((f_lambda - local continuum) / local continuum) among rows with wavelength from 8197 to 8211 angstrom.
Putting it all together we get 8207.82 angstrom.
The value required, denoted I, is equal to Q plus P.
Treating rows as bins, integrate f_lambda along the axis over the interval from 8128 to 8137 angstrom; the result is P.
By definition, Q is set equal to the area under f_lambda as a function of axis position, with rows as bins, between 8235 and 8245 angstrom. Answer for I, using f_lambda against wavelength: 179.3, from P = 84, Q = 95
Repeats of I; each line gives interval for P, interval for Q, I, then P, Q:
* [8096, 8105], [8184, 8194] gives 190.7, 91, 99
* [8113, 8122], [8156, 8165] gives 171.8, 84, 88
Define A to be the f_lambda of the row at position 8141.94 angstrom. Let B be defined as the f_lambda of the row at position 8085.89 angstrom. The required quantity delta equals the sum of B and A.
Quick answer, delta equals 20.1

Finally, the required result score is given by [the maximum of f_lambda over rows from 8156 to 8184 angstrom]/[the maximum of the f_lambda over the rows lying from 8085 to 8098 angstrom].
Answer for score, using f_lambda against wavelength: 0.99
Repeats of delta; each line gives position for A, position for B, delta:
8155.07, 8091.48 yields 20.1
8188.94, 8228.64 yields 19.6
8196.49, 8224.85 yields 19.8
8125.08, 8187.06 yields 19.3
